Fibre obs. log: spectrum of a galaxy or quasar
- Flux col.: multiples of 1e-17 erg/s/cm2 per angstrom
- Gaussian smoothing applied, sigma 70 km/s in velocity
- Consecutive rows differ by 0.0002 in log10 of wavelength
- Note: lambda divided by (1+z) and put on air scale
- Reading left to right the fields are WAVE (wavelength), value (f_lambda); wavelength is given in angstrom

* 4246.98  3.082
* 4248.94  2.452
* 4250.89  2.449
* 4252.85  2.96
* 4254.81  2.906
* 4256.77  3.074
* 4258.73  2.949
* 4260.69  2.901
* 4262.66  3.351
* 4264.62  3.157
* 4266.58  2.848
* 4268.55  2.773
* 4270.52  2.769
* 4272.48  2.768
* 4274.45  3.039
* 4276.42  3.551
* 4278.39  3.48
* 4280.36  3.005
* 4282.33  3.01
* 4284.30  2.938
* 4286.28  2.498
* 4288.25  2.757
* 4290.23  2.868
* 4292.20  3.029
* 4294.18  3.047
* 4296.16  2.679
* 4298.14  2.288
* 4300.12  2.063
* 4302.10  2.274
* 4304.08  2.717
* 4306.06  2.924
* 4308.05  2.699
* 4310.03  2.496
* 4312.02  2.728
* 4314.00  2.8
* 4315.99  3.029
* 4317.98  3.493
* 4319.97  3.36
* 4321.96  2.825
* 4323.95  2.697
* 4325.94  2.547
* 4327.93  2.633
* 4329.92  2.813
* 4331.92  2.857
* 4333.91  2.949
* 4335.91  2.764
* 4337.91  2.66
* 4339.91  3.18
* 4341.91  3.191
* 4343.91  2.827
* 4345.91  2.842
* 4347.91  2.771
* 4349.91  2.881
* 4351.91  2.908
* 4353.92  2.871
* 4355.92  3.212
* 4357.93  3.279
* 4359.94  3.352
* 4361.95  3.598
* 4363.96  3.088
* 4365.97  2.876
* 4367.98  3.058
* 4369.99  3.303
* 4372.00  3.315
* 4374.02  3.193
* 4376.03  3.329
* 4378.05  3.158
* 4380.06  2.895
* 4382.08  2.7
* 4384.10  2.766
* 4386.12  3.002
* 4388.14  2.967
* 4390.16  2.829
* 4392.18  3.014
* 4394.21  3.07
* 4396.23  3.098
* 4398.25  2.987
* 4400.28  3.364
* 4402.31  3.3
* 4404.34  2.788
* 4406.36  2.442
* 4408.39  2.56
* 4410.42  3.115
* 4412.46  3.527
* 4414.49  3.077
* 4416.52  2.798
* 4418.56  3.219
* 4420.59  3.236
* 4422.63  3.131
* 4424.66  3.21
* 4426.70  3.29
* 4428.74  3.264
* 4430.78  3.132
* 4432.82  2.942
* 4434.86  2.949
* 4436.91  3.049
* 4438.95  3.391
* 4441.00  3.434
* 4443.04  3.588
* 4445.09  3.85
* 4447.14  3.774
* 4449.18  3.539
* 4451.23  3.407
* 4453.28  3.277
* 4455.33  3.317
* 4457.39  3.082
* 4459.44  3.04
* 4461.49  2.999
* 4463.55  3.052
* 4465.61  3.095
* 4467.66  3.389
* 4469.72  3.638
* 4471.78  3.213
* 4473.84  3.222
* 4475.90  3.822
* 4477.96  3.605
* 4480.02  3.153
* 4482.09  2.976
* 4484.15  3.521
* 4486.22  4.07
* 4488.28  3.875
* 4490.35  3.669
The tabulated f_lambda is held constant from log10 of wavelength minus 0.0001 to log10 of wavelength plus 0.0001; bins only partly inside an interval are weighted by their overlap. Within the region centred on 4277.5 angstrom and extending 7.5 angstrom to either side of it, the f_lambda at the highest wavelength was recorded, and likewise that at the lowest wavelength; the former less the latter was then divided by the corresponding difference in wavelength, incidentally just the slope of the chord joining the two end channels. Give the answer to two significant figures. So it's 0.012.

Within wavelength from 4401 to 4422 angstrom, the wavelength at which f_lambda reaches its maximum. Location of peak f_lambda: 4412.46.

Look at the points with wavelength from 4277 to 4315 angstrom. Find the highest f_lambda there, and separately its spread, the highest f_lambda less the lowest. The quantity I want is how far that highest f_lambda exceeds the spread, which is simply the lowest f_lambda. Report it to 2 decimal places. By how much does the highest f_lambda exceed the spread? 2.06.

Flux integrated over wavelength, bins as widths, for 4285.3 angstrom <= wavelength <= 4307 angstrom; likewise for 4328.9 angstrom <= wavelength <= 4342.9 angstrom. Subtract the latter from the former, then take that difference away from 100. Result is 83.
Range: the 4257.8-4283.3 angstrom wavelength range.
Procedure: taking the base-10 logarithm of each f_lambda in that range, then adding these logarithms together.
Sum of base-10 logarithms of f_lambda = 6.27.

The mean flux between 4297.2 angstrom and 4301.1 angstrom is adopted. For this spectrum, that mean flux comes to 2.2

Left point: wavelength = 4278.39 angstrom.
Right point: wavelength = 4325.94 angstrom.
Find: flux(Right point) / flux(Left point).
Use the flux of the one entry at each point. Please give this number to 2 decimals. 0.73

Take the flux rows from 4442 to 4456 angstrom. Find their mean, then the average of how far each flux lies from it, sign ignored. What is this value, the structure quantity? 0.173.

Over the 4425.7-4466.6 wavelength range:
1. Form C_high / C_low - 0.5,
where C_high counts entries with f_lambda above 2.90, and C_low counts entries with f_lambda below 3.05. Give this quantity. 3.5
